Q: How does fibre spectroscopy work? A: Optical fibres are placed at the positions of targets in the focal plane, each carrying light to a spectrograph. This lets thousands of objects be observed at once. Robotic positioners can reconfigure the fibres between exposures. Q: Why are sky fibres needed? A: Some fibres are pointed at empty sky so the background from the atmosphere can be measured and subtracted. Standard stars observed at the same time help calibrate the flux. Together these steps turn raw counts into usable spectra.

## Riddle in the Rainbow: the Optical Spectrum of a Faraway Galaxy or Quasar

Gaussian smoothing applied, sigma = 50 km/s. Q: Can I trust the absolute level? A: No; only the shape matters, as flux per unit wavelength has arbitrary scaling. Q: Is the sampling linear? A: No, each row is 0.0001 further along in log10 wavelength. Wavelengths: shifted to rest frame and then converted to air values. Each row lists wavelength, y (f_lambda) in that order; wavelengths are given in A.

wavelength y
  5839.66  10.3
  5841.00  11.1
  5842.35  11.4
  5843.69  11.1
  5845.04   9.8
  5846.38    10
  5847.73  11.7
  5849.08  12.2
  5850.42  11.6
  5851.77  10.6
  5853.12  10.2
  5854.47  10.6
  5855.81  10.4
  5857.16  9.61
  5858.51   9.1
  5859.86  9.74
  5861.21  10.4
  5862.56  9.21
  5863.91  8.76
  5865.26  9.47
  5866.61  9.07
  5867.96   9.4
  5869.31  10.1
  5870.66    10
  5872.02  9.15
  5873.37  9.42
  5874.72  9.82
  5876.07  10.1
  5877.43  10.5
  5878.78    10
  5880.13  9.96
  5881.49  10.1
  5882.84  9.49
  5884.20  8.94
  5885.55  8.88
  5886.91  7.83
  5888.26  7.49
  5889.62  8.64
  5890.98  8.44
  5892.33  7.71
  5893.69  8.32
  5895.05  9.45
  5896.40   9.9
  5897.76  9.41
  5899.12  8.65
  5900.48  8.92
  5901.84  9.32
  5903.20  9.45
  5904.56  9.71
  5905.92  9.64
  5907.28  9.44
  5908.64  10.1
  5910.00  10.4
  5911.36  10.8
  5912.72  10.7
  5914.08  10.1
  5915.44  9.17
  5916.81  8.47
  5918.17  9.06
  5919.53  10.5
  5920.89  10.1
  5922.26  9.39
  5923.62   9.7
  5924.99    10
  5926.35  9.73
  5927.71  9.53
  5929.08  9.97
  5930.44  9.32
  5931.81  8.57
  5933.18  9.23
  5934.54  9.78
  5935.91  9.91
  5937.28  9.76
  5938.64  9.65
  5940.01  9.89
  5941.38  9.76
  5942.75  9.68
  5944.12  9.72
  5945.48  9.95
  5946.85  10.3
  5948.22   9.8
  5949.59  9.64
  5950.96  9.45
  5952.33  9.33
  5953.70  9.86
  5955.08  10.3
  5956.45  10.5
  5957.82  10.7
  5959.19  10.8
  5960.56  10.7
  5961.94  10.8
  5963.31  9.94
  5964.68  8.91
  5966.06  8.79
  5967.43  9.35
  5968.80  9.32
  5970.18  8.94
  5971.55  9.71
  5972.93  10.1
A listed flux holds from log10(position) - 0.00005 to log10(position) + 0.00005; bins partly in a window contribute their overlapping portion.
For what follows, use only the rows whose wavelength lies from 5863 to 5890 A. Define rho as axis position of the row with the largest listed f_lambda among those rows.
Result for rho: 5877.43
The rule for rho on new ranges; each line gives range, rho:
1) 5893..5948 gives 5911.36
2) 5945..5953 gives 5946.85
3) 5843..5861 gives 5849.08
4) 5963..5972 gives 5963.31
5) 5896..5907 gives 5896.40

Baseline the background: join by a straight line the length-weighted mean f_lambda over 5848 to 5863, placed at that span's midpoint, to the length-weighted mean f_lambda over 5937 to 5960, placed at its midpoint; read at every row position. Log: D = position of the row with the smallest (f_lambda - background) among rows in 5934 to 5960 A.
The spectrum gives 5952.33 A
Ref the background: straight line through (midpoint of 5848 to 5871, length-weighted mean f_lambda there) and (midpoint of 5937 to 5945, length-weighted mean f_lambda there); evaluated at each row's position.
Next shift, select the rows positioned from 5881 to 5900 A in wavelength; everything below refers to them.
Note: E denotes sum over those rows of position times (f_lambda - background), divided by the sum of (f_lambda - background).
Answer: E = 5890.4 A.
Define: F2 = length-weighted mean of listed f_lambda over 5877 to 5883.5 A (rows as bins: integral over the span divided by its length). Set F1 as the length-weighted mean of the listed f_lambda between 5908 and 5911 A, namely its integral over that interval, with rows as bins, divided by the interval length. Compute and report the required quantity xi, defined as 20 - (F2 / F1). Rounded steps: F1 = 10.3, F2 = 10.0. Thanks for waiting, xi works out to 19.03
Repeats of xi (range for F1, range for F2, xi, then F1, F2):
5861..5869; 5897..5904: 19.02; 9.4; 9.2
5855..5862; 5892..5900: 19.09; 9.9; 9.0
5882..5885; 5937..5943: 18.95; 9.3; 9.8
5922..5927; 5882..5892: 19.12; 9.7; 8.5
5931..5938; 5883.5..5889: 19.12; 9.4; 8.3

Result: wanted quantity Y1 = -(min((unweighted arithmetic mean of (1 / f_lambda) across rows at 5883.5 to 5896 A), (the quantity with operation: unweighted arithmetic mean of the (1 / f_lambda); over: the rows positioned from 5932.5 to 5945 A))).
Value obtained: -0.103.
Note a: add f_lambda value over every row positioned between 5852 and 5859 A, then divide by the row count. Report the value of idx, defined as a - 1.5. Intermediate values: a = 10.0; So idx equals 8.5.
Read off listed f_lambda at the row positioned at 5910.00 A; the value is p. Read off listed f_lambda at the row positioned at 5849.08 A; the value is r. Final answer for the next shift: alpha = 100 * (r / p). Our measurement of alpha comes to 117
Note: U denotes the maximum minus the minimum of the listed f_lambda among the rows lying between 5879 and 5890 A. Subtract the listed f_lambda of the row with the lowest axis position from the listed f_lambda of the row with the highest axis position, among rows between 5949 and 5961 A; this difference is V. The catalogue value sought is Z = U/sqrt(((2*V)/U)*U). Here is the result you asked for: 1.8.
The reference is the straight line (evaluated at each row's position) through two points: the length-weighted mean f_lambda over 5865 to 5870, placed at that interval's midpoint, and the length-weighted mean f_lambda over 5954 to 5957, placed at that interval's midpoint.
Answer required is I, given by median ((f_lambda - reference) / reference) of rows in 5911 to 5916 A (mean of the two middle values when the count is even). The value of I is 0.05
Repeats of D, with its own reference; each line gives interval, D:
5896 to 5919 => 5916.81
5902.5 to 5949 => 5916.81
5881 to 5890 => 5888.26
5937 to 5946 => 5938.64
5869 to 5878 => 5872.02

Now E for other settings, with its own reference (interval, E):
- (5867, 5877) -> 5871.3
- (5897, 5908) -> 5901.3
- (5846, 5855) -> 5849.9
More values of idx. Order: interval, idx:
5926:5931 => 8.1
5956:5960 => 9.2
